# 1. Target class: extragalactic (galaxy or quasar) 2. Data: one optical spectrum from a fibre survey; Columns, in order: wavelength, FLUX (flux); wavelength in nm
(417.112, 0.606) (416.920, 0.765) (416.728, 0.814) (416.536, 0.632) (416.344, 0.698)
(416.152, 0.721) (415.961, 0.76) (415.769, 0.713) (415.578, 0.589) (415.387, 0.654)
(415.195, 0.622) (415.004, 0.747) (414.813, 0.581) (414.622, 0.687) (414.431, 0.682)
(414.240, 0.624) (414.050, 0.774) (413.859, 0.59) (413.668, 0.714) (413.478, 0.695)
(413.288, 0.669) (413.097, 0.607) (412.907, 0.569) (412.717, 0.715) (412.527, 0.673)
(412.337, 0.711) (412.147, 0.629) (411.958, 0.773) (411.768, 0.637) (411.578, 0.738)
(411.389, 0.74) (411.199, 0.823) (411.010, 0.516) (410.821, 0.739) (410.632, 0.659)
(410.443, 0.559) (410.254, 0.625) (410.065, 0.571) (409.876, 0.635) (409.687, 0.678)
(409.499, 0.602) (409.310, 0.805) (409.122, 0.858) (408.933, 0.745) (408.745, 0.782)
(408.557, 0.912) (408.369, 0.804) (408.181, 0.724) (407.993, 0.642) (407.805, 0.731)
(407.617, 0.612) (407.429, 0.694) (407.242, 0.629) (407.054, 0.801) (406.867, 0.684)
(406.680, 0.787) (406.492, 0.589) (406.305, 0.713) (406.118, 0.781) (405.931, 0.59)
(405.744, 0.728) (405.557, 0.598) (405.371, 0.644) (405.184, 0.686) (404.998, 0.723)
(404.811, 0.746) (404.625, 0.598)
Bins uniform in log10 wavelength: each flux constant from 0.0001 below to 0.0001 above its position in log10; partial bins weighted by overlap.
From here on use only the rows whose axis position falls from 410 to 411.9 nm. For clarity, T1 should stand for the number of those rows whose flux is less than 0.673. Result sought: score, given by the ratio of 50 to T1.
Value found 8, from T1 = 6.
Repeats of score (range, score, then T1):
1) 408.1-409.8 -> 50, 1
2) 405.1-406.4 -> 17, 3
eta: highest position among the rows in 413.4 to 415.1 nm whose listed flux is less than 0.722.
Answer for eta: 414.813 nm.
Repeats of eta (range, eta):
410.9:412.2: 412.147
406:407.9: 407.617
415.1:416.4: 416.344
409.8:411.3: 411.010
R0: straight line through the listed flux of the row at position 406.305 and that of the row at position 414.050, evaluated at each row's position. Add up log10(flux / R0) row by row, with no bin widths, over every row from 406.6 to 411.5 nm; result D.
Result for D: -0.55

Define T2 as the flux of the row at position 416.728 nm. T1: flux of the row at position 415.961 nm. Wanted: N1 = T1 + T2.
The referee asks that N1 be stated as 1.57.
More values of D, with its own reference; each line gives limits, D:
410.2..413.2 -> -0.89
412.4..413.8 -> -0.45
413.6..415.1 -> -0.50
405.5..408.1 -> -0.32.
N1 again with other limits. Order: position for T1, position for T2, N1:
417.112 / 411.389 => 1.35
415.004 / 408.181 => 1.47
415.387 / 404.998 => 1.38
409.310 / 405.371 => 1.45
